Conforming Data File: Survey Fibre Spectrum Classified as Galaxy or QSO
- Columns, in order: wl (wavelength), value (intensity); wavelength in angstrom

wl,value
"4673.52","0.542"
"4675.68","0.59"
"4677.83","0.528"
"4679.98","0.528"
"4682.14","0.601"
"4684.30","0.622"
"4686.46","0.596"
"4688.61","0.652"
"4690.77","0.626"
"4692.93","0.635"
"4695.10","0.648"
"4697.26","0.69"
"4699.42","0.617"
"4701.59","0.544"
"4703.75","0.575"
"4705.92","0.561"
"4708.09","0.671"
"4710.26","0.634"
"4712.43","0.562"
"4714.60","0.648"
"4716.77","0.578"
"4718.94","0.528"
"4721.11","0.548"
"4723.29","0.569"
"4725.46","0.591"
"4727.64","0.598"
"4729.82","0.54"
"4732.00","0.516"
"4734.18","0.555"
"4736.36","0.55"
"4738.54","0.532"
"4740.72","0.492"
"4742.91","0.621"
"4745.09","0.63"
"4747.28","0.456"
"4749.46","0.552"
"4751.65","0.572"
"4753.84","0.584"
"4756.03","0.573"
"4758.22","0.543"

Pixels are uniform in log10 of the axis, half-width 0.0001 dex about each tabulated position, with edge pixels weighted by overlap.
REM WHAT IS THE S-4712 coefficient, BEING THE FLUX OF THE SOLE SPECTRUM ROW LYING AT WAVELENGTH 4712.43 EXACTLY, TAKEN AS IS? 0.562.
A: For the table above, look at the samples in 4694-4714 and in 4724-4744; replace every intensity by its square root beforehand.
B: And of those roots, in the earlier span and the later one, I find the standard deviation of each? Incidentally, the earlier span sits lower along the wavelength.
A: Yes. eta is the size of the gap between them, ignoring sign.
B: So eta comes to 0.006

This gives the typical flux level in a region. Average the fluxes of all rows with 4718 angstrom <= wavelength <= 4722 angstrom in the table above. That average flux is 0.538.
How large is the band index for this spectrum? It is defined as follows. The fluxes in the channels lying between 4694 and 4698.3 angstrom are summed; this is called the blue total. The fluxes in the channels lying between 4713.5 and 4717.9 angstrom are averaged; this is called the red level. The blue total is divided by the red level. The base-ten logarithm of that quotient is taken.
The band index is 0.34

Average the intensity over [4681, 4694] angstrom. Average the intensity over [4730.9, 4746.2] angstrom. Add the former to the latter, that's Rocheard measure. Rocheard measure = 1.18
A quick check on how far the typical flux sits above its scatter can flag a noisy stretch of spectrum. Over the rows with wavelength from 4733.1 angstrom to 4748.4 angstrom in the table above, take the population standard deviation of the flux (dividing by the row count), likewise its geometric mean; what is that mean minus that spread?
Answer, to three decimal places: 0.486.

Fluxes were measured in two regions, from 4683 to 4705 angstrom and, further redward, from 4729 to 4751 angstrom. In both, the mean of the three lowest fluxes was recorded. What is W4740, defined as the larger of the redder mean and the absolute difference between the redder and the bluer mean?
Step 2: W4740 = 0.488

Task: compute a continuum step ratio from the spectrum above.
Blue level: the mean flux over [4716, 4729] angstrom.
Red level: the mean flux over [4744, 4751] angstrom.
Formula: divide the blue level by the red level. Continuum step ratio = 1.04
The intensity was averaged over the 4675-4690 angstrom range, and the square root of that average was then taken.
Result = 0.77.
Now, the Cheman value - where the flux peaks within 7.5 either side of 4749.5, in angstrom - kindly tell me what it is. 4745.09 angstrom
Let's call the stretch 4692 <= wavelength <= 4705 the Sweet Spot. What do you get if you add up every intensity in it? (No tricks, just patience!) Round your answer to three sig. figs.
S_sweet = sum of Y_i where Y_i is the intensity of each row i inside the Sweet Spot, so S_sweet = 3.71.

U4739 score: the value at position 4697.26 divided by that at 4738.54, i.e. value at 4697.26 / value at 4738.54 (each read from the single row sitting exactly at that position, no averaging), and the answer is 1.30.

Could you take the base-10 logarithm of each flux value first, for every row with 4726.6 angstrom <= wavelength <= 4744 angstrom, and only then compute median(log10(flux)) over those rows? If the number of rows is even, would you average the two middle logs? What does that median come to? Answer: -0.264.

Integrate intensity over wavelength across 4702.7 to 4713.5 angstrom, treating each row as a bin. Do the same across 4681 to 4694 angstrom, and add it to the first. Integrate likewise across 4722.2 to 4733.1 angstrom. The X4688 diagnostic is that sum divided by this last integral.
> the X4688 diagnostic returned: 2.4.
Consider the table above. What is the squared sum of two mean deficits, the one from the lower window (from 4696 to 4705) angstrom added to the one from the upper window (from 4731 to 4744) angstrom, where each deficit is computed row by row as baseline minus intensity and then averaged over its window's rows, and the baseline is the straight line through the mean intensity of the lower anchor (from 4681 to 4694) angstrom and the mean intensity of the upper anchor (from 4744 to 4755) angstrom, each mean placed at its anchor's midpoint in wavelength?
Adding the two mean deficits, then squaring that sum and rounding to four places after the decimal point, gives 0.0008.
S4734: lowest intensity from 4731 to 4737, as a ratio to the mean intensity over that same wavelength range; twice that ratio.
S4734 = 1.91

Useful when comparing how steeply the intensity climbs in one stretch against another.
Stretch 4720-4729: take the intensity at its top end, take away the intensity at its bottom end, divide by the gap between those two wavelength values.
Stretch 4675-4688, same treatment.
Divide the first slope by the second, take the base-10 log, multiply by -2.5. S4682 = -2.8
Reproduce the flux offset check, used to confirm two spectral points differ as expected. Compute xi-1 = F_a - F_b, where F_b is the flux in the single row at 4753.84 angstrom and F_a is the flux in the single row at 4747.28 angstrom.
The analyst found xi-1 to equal -0.13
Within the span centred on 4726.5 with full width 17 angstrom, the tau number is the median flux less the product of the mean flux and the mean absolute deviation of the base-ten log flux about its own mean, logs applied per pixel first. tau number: 0.542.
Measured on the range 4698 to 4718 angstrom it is 0.561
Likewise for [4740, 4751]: 0.525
